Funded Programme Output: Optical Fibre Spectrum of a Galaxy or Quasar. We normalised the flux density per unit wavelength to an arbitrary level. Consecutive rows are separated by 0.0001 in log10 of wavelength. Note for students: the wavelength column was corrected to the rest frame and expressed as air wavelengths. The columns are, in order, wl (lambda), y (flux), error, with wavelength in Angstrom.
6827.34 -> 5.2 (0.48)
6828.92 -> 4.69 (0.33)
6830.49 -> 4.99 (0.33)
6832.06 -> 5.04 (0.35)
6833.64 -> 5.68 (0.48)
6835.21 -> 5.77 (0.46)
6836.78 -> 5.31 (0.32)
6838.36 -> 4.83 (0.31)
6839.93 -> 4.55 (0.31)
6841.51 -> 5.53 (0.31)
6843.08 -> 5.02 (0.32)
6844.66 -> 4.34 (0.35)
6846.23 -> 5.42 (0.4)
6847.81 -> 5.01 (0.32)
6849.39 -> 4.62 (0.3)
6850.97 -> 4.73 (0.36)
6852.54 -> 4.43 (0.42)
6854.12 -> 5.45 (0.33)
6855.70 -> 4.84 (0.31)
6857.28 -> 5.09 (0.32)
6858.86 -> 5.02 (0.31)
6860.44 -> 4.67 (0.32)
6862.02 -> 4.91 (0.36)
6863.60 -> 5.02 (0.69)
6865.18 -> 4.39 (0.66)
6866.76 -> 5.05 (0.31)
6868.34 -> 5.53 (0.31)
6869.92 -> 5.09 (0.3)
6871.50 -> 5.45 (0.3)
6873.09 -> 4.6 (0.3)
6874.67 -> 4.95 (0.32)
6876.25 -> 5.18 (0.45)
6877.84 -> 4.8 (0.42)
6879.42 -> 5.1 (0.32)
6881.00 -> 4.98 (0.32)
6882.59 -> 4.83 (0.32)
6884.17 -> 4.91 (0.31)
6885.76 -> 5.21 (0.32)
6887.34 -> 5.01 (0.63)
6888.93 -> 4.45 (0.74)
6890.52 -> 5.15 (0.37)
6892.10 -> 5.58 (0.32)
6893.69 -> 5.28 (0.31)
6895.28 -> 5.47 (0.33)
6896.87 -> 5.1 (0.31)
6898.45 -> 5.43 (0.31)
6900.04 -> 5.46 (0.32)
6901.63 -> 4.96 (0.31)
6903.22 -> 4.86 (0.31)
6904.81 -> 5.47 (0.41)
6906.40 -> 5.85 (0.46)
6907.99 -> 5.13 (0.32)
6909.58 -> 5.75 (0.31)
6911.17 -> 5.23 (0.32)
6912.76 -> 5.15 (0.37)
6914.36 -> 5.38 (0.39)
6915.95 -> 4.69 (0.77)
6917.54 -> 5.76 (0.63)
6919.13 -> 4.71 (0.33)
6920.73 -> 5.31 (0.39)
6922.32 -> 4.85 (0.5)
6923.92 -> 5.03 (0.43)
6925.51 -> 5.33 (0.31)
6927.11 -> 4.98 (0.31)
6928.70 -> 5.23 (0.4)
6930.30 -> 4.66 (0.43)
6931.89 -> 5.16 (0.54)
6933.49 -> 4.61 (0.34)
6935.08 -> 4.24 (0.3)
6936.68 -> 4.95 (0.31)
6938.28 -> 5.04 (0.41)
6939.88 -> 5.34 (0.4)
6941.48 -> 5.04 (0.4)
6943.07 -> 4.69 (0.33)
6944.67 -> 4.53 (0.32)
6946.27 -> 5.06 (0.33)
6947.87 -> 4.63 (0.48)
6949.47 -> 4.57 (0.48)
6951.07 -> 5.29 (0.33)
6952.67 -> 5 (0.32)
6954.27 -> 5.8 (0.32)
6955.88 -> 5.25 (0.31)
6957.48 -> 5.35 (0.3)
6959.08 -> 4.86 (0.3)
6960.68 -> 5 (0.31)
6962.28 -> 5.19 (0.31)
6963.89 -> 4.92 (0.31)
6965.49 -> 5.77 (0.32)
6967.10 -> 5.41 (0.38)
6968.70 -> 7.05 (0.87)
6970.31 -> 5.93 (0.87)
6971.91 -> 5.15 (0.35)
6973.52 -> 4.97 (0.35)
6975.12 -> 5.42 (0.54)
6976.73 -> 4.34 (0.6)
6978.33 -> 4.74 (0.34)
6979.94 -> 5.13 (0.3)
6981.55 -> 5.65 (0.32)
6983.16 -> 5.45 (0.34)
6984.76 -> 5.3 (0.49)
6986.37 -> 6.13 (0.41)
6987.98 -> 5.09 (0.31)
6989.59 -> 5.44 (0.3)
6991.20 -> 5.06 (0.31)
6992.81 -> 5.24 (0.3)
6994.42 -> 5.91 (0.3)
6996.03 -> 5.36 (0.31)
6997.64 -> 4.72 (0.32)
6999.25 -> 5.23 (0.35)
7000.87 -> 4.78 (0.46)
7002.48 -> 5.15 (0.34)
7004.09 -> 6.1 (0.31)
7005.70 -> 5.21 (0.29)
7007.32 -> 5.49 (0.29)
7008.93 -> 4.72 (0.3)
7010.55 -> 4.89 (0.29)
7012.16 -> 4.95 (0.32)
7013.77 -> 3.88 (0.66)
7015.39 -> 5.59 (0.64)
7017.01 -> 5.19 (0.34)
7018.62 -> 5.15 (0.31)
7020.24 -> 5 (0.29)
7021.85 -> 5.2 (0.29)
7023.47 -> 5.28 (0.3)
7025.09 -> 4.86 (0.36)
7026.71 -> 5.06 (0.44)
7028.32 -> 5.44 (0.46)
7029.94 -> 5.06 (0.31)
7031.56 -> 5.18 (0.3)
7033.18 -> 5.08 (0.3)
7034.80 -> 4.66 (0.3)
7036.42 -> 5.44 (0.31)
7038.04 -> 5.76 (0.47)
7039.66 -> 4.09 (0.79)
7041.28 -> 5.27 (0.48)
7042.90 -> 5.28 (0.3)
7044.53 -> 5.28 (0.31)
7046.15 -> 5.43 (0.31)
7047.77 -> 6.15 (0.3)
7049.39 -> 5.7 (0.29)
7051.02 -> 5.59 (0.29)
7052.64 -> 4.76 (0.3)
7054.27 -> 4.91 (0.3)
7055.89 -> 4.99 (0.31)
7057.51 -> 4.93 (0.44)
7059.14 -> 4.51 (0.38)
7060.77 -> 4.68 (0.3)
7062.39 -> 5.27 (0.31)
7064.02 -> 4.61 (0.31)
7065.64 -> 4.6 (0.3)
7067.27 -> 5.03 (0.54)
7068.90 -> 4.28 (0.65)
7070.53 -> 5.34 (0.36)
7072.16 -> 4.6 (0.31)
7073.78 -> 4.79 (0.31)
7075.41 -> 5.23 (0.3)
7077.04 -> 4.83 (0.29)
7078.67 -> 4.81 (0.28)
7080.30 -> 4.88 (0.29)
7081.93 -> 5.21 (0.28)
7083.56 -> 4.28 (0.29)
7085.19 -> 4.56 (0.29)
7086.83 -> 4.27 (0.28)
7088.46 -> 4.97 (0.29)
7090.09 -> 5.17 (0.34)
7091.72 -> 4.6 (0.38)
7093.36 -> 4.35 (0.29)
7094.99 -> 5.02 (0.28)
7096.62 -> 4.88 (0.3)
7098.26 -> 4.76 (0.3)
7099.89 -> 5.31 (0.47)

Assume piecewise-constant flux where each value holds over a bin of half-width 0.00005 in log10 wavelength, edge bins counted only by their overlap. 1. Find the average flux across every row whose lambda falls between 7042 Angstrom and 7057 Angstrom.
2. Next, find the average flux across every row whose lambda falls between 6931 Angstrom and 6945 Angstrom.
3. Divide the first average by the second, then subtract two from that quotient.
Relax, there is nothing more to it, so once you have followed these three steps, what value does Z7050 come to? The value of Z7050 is -0.90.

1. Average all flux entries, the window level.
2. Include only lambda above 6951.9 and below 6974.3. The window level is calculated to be 5.40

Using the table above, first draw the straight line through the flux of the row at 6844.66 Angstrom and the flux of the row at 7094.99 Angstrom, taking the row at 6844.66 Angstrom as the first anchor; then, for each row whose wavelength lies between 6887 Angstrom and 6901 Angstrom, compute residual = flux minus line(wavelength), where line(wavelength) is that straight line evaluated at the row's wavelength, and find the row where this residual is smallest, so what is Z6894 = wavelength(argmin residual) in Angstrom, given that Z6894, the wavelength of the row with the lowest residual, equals 6888.93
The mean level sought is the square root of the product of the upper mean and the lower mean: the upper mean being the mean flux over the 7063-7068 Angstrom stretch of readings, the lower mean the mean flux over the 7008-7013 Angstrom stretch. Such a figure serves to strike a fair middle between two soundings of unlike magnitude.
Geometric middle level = 4.8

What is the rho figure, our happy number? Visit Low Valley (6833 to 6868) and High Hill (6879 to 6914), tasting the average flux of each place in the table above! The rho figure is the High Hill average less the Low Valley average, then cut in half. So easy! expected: 0.11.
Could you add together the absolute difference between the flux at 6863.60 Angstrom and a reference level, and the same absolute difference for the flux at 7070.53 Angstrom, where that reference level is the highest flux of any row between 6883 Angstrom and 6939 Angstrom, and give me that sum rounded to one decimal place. 1.3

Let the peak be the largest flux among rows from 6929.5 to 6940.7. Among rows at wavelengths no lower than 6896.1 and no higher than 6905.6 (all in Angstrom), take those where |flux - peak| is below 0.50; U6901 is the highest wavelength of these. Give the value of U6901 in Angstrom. 6904.81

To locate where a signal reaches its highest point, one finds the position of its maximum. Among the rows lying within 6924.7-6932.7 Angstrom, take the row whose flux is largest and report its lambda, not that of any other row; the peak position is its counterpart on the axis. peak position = 6925.51 Angstrom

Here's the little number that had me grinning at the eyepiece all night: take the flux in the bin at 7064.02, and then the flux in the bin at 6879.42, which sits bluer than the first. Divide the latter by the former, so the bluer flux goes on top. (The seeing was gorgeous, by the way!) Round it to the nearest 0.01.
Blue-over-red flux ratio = 1.11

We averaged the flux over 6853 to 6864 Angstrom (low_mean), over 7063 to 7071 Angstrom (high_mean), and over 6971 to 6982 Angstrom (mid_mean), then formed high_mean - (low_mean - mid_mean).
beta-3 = 4.83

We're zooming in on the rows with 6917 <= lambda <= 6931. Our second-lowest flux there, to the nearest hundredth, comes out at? 4.71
